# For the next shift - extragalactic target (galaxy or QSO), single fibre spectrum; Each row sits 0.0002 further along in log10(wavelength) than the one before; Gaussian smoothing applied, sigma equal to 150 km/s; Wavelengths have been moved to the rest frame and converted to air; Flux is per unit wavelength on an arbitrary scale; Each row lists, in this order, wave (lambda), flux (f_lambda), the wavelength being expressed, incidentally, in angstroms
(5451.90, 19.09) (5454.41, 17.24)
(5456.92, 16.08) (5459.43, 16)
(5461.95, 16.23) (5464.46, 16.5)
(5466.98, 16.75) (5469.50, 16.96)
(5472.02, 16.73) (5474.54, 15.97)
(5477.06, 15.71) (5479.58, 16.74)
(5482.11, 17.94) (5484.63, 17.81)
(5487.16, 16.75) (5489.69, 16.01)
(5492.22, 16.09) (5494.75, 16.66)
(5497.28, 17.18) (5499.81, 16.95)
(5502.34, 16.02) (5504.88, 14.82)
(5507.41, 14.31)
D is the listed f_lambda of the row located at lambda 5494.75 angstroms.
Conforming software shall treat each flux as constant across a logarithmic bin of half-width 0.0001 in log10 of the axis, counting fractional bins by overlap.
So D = 16.66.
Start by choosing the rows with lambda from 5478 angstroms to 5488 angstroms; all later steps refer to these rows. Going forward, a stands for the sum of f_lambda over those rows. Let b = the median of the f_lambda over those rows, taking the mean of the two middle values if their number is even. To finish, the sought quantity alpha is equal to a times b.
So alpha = 1196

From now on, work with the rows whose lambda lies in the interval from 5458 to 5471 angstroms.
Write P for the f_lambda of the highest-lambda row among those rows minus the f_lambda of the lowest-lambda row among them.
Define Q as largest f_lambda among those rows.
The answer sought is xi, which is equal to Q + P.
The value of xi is 17.9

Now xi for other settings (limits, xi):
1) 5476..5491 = 18.2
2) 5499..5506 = 14.8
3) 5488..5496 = 17.3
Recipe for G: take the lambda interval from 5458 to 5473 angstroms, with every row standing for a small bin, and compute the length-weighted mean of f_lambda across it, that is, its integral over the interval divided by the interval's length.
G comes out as 16.5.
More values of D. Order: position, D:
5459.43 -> 16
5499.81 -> 16.95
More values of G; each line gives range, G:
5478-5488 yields 17.3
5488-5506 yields 16.3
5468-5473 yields 16.8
